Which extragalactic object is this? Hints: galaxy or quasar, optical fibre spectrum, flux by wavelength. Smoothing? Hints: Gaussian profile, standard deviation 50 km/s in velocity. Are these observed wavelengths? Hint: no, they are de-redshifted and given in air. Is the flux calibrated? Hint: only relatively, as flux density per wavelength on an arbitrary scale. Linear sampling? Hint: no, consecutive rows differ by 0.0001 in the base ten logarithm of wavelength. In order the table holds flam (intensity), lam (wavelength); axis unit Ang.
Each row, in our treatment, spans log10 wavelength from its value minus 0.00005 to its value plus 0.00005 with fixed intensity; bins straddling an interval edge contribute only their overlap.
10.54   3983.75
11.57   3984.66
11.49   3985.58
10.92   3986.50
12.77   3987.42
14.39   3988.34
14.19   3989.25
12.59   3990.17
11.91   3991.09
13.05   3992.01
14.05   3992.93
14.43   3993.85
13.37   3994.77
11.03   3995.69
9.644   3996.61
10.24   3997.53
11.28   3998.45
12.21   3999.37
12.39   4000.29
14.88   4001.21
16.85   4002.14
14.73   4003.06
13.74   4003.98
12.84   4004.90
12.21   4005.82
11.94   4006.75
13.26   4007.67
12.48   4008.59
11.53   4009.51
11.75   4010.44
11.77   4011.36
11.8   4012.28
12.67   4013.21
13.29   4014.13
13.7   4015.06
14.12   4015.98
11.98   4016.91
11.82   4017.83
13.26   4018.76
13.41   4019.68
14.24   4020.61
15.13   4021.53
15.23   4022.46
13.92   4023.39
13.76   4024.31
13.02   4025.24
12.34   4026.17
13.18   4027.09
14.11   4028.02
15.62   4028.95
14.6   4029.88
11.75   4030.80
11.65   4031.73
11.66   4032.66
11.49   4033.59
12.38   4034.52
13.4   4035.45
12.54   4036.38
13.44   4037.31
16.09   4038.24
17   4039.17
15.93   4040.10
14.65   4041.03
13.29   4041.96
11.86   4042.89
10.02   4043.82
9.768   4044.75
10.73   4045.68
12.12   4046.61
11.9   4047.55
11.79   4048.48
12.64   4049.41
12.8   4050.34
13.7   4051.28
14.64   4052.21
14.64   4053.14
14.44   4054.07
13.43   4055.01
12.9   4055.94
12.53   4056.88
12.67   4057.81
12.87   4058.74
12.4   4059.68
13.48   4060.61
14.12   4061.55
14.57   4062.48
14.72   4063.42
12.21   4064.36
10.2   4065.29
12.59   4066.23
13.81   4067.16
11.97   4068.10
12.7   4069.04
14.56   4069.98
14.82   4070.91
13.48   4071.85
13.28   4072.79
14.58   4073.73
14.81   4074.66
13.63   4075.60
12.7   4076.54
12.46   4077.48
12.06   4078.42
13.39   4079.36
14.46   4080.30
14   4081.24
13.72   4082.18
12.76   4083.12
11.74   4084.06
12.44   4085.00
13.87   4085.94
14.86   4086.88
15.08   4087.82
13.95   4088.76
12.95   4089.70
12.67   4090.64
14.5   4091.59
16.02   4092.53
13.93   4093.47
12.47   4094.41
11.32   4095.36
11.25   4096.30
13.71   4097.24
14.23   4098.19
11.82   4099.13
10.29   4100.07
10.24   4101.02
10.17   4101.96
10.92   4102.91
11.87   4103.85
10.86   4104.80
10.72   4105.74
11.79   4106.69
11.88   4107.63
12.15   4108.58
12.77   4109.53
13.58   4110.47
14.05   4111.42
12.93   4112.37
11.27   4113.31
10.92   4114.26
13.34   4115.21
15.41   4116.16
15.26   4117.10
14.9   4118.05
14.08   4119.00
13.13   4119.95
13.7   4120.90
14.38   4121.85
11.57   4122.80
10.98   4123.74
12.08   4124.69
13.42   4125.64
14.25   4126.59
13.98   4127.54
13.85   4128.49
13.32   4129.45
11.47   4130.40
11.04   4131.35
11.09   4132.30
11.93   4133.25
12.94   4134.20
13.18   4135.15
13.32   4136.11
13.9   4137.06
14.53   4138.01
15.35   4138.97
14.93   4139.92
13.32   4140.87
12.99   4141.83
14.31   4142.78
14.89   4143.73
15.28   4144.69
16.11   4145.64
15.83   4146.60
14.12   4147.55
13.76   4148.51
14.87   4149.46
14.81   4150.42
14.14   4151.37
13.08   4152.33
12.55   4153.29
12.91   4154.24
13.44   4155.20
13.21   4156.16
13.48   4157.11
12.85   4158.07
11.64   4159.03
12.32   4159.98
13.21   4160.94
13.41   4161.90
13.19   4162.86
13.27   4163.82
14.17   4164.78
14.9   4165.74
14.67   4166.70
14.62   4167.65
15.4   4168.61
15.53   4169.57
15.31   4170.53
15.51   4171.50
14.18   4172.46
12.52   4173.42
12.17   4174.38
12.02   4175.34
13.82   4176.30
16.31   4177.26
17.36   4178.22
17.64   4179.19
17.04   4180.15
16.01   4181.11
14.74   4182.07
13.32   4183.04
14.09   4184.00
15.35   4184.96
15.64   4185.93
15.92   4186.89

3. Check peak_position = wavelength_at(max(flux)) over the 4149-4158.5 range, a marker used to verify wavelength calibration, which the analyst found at 4149.46 Ang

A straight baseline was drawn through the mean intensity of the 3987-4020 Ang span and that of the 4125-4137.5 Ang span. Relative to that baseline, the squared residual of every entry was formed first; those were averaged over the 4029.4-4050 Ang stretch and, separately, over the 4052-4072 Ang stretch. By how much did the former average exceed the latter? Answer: 1.9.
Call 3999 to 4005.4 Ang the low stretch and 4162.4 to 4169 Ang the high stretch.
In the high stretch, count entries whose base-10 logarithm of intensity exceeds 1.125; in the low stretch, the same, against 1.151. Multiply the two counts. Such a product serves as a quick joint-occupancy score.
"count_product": 15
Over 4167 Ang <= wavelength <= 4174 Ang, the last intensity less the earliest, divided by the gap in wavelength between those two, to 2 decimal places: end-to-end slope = -0.36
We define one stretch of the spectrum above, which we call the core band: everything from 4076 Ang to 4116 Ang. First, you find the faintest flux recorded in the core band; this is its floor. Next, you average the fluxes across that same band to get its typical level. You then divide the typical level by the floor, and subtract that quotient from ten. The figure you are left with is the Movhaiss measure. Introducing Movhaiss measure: 8.75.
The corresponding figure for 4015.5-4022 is 8.86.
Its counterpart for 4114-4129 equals 8.77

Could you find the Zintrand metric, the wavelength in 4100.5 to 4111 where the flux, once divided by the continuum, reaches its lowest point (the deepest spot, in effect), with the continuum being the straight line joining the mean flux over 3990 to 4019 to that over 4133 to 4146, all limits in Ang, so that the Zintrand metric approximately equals 4101.96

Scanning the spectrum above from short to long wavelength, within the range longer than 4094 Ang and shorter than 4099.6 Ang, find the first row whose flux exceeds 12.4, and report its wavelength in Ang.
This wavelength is 4094.41 Ang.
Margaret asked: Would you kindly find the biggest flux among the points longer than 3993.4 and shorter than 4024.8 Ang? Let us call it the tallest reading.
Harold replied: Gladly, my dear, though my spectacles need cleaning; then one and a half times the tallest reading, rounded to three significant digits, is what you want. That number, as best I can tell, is 25.3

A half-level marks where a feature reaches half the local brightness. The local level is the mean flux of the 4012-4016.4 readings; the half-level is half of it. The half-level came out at 6.6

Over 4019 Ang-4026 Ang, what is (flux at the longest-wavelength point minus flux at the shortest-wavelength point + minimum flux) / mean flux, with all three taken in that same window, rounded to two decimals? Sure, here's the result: 0.90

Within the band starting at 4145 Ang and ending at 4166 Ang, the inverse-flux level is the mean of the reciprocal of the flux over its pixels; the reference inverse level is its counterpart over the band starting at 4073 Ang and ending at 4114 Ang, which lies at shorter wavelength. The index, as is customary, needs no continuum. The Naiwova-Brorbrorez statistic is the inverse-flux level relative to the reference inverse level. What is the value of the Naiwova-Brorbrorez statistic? 0.93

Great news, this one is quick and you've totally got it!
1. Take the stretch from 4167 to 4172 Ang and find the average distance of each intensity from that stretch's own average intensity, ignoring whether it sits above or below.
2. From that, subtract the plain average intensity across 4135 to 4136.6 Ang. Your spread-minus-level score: -13.0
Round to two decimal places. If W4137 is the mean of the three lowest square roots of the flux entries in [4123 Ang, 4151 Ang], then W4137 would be 3.32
